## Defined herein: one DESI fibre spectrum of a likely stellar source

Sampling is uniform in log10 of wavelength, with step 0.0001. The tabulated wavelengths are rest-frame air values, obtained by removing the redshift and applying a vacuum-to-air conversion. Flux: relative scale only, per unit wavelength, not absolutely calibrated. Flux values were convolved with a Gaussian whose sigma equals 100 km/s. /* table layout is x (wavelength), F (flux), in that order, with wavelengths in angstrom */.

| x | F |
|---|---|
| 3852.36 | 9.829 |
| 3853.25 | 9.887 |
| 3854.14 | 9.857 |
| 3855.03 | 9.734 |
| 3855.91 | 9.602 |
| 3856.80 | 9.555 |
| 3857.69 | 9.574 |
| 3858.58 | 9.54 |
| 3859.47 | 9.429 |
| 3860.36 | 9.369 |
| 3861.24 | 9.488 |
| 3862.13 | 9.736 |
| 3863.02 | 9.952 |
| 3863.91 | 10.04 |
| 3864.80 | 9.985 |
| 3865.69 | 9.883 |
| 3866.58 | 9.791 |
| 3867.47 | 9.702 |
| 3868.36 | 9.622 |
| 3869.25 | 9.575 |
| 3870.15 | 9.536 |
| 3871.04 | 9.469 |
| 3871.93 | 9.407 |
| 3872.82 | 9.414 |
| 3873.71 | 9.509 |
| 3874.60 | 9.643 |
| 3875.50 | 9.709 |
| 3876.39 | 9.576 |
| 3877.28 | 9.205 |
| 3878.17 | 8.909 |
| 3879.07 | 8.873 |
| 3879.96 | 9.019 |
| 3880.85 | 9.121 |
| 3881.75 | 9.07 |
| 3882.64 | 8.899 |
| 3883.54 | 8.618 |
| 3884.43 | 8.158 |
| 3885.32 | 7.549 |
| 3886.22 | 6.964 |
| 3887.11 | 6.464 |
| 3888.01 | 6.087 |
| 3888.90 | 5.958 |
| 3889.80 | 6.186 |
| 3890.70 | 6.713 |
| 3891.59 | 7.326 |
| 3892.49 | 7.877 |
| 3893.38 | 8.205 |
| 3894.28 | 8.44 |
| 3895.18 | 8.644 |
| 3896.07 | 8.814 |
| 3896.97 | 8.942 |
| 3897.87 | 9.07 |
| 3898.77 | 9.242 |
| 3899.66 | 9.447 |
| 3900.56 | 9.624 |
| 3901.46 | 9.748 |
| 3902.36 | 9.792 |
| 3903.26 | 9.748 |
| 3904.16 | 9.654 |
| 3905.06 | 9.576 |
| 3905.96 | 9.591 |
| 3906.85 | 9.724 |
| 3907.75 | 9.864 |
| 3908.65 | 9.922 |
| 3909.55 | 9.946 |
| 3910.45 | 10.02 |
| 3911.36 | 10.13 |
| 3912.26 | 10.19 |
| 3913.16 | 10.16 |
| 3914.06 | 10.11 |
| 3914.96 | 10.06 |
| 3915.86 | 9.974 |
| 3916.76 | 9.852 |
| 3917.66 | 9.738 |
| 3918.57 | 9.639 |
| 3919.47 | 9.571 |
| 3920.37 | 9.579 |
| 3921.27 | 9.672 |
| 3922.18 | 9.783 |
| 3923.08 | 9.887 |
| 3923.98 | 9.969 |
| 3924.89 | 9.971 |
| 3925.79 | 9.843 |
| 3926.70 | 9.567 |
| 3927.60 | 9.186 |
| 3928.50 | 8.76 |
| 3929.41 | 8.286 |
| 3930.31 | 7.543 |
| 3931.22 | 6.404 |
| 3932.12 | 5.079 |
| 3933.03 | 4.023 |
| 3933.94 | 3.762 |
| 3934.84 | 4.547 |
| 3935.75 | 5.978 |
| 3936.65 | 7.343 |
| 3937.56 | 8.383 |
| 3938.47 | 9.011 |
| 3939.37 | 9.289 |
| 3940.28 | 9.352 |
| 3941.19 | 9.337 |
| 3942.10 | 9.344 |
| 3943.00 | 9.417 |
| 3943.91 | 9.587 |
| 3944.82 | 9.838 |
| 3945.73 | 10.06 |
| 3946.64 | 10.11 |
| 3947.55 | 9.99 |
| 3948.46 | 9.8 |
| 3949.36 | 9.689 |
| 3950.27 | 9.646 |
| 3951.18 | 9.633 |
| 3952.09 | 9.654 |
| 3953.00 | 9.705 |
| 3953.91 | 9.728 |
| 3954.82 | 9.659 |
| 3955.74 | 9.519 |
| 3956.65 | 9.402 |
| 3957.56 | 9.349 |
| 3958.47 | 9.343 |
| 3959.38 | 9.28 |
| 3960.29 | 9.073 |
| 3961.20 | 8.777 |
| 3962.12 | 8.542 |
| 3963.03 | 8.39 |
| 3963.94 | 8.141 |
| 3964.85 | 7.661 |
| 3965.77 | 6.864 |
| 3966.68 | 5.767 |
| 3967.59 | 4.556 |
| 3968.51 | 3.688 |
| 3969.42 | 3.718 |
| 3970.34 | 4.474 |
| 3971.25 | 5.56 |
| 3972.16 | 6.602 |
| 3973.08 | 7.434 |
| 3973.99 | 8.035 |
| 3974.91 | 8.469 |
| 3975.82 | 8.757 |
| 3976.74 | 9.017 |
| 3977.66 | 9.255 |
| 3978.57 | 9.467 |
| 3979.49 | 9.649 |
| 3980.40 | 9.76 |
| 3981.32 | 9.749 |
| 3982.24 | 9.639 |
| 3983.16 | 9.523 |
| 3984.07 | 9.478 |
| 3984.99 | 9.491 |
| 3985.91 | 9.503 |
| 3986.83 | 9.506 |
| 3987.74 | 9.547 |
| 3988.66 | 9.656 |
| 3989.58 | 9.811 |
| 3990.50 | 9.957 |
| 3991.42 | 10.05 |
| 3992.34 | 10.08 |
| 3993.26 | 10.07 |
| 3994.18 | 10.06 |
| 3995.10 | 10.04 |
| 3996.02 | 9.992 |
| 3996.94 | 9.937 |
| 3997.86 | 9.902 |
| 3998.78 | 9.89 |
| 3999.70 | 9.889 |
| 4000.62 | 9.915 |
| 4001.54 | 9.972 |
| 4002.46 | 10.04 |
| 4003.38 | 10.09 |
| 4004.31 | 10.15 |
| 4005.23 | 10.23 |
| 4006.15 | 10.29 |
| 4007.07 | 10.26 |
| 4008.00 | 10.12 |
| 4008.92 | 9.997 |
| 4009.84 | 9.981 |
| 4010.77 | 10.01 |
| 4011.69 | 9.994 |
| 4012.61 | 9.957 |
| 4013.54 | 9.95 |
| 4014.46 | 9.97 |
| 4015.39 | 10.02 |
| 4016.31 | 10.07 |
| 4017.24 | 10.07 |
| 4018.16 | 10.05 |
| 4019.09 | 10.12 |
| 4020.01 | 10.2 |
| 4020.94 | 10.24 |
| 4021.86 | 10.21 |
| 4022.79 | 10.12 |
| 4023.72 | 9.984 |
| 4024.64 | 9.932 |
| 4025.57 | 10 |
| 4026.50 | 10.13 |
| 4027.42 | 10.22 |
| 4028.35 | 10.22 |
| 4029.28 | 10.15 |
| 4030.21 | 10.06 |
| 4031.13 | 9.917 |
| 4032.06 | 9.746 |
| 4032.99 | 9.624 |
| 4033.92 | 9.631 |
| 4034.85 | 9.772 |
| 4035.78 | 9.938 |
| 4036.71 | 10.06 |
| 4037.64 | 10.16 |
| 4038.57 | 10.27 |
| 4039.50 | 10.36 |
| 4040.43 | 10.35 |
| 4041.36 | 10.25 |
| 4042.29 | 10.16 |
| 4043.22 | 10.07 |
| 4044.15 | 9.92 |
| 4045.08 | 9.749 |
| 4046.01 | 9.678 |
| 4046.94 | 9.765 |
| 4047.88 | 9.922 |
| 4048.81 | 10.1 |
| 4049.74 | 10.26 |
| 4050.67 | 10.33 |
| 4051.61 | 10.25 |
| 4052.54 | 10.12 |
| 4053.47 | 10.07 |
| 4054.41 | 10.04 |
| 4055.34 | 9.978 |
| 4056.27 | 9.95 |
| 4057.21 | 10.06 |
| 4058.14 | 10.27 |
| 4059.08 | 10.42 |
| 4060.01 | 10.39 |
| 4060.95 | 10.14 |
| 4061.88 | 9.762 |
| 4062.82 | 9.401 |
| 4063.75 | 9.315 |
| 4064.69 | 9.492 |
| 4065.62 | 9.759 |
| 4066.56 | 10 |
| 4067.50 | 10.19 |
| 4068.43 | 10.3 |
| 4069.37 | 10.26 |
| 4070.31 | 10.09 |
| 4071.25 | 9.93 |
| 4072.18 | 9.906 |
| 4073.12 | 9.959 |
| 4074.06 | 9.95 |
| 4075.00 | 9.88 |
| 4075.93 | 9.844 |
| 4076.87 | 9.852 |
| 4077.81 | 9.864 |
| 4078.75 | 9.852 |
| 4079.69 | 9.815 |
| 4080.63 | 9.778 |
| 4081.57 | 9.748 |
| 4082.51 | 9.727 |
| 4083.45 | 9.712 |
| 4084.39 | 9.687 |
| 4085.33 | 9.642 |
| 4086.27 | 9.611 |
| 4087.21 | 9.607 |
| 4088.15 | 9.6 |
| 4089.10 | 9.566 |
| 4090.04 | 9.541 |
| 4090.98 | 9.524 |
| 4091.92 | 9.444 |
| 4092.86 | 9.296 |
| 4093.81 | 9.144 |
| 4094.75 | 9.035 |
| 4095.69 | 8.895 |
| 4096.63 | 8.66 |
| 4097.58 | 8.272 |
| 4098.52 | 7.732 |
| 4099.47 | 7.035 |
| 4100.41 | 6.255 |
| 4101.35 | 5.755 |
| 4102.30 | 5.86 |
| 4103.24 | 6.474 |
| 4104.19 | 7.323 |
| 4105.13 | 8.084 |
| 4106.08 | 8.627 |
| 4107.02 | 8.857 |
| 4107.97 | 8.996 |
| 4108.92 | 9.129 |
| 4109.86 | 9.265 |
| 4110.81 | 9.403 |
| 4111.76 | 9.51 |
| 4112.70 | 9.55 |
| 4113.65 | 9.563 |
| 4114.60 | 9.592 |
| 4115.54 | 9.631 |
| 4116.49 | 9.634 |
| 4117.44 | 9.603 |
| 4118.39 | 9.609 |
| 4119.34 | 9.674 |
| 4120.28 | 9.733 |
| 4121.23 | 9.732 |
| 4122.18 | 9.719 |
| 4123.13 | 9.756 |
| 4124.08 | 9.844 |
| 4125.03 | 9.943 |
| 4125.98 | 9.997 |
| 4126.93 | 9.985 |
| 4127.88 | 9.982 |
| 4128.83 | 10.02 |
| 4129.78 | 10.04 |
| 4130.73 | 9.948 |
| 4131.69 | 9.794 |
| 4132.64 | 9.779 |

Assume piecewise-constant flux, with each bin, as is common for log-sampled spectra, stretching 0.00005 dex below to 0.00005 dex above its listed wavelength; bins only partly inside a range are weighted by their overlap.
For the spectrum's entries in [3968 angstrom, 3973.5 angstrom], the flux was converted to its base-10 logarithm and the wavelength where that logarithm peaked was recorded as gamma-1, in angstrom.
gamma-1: 3973.08 angstrom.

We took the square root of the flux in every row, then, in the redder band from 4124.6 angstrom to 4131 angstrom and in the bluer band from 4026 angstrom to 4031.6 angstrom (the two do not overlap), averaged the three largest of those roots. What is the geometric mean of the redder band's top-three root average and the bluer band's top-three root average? 3.18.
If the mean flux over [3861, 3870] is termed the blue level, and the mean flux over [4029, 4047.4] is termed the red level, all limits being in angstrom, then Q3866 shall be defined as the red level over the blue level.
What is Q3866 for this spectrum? 1.02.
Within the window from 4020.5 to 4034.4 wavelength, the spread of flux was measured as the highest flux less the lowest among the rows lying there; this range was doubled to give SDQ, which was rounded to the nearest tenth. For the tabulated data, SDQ 1.2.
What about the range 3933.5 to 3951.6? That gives 12.7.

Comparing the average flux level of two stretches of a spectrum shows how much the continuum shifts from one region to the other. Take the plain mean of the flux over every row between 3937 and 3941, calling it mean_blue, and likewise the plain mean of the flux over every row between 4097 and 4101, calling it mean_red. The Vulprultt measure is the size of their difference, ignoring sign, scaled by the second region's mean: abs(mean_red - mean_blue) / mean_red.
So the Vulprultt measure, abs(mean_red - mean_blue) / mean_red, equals 0.23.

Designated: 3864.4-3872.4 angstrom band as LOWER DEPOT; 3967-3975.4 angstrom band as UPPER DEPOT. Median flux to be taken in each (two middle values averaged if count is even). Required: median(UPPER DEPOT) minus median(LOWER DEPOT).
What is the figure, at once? -4.1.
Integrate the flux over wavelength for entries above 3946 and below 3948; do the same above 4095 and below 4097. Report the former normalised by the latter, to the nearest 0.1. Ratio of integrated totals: 1.1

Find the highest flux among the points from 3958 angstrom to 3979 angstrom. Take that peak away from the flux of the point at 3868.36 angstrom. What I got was 0.2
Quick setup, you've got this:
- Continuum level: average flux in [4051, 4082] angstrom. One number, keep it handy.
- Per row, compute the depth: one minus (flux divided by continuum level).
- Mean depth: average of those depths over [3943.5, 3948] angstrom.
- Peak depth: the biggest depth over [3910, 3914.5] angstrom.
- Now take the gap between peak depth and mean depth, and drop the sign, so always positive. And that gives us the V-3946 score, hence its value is 0.010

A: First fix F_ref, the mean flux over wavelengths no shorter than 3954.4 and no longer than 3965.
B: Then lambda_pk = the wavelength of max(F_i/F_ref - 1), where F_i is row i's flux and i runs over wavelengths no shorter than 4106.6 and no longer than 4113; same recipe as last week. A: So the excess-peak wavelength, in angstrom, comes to 4112.70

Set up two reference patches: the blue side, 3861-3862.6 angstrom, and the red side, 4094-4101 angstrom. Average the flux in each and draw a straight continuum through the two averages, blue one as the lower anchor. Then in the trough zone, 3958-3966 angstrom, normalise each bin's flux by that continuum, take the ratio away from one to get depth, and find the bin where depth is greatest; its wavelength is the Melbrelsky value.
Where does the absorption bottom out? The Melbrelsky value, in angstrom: 3965.77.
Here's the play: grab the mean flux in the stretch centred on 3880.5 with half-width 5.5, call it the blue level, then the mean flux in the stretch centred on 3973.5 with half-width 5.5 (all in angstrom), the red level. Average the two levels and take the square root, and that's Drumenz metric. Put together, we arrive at 2.82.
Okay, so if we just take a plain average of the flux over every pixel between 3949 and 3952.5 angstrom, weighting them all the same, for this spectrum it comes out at 9.7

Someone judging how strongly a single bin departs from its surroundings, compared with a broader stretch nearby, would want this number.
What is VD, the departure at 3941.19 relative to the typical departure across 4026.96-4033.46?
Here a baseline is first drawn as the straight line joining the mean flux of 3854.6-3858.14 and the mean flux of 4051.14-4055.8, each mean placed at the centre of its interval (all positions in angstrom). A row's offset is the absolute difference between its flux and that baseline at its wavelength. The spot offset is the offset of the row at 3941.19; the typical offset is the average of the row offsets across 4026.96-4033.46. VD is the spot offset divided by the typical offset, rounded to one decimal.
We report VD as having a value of 2.5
